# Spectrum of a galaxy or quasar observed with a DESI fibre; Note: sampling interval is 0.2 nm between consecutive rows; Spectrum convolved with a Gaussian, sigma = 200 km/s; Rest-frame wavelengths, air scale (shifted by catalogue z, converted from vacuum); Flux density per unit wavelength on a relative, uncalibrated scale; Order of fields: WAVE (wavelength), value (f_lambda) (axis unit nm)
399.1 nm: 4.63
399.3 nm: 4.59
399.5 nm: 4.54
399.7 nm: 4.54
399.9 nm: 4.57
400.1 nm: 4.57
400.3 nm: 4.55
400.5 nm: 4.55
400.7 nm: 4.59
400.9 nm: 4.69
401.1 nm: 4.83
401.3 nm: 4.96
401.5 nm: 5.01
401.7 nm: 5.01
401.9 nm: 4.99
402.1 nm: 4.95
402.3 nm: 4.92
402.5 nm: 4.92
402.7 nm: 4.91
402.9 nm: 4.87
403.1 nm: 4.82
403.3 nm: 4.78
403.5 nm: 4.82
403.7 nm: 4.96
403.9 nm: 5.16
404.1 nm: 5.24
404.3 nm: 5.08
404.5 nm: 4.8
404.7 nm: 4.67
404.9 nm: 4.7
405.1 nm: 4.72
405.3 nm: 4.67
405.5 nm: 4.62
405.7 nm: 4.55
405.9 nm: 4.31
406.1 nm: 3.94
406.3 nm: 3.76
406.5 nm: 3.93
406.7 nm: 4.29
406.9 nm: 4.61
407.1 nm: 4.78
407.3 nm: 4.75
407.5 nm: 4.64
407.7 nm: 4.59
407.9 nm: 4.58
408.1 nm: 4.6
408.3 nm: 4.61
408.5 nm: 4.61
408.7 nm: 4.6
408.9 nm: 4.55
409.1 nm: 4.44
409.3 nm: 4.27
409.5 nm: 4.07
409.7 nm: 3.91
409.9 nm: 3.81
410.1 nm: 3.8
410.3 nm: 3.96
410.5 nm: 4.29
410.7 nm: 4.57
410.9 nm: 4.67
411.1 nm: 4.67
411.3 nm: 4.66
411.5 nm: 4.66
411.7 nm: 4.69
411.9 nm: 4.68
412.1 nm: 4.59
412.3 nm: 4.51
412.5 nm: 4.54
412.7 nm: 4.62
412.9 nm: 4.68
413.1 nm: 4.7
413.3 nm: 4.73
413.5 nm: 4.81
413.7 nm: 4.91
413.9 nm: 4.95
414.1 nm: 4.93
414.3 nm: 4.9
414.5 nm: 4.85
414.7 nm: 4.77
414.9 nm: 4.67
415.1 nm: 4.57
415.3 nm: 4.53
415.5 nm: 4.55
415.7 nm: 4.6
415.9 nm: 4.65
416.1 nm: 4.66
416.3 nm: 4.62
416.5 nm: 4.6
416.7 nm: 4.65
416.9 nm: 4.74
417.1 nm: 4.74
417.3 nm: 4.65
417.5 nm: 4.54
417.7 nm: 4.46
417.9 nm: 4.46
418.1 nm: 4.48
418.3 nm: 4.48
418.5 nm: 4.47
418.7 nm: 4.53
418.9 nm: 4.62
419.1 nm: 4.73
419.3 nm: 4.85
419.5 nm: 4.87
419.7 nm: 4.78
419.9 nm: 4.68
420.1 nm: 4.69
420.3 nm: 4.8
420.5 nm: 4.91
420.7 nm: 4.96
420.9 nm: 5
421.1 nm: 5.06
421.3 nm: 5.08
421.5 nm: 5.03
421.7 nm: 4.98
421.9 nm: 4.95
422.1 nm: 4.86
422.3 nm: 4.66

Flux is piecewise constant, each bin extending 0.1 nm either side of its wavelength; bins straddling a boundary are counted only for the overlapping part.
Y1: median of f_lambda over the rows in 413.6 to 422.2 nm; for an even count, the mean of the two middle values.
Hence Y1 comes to 4.73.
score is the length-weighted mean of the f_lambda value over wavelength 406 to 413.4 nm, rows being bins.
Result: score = 4.4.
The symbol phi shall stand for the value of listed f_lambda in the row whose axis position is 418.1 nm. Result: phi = 4.48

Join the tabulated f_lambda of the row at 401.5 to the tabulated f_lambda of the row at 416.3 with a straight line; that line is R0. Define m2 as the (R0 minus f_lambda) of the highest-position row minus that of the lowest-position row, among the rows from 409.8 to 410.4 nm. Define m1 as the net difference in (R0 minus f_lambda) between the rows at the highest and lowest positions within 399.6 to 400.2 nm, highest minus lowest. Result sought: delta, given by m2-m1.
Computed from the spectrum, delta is -0.12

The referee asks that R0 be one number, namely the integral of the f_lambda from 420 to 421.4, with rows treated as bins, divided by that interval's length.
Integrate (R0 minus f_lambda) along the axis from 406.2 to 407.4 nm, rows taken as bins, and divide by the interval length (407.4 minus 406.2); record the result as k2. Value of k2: 0.58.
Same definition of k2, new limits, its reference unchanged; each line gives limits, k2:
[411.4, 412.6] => 0.32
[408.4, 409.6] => 0.51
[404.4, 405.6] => 0.23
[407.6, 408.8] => 0.33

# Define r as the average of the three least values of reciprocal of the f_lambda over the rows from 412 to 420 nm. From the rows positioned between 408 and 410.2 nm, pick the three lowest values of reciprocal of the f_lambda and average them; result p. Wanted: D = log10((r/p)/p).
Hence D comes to 0.634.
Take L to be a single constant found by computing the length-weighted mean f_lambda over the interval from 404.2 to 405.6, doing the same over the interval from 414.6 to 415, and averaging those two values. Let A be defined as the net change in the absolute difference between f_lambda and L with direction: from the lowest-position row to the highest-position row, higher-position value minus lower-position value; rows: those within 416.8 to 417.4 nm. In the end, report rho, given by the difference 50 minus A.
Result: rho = 49.9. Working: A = 0.08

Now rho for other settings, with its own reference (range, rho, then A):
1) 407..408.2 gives 49.9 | 0.09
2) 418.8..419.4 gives 50.0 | 0.00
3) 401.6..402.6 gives 50.1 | -0.09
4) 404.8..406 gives 49.6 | 0.39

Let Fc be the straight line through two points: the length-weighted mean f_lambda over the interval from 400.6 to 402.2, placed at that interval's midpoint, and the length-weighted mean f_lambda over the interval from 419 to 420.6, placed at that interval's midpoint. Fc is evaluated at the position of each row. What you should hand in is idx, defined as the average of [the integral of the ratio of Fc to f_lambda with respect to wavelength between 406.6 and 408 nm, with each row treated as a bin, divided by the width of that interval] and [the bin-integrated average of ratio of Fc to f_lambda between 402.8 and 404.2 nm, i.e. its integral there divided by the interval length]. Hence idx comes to 1.019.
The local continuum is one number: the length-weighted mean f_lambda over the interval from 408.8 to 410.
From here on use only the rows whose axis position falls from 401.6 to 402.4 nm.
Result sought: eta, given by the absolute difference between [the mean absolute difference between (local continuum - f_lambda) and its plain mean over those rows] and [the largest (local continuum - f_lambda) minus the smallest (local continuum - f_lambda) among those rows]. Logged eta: 0.06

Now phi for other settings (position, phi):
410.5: 4.29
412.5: 4.54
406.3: 3.76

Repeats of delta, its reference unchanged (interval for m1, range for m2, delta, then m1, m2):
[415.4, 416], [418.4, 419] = -0.05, -0.11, -0.16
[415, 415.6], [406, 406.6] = -0.01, 0.01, 0.00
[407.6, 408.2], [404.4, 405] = 0.11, -0.02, 0.09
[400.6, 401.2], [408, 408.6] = 0.23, -0.25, -0.02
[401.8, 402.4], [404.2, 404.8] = 0.34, 0.06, 0.40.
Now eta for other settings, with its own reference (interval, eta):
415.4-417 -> 0.15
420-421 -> 0.21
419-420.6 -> 0.16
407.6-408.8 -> 0.02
